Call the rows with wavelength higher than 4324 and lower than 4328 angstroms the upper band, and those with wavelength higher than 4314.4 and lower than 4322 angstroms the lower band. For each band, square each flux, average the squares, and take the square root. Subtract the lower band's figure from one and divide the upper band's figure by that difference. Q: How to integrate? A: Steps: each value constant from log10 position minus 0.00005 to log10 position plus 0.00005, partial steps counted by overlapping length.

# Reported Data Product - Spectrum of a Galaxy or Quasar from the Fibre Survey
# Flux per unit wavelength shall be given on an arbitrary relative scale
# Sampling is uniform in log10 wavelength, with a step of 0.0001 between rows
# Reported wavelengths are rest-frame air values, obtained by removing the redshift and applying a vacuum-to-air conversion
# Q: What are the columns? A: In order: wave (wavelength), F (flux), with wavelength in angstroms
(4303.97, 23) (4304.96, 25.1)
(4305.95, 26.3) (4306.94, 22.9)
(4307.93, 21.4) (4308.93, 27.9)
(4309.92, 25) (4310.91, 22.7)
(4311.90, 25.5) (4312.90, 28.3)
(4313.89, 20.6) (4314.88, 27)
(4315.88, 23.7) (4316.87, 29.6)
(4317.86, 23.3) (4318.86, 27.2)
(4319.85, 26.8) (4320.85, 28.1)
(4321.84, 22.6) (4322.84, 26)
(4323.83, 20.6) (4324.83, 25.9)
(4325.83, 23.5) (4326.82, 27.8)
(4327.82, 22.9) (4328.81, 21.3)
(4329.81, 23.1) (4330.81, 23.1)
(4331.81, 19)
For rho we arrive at -1.00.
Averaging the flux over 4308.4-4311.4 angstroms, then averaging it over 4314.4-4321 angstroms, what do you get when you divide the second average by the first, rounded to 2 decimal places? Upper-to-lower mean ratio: 1.05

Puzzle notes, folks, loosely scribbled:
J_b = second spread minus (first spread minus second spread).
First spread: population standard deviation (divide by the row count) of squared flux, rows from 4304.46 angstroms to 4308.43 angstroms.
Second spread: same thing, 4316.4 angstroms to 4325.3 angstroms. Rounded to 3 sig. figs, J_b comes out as 180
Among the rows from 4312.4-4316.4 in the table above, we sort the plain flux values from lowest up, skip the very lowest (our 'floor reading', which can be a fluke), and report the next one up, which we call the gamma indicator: 23.7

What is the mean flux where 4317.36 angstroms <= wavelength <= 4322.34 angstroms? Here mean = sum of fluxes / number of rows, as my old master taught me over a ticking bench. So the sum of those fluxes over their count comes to 25.6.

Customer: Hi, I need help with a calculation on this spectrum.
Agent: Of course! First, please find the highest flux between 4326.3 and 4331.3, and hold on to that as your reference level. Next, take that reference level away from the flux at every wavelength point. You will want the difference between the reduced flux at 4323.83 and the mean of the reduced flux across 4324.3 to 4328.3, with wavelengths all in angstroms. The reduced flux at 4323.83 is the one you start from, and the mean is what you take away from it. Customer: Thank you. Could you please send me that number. -4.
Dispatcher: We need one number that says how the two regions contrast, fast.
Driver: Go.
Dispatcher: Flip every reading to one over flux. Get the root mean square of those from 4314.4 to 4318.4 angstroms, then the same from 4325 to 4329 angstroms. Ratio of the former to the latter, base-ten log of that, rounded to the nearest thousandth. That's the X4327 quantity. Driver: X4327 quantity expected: -0.035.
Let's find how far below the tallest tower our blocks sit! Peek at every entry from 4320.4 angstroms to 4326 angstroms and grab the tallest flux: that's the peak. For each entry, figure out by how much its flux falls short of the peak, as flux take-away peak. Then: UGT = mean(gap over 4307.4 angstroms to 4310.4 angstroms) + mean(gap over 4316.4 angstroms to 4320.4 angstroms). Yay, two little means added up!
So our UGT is -4.7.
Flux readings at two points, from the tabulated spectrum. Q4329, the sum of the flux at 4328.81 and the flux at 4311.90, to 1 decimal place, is 46.8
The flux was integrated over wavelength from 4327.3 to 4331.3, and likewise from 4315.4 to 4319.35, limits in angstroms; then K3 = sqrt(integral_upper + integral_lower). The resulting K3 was 13.9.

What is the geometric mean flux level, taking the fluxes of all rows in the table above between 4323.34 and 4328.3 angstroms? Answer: 24.0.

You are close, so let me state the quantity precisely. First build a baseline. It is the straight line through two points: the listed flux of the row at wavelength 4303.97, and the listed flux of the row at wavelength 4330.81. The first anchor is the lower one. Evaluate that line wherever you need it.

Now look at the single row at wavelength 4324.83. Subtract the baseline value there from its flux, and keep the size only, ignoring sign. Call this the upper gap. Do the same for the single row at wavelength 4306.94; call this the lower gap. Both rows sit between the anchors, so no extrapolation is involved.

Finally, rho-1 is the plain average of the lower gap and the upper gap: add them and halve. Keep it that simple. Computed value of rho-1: 1.5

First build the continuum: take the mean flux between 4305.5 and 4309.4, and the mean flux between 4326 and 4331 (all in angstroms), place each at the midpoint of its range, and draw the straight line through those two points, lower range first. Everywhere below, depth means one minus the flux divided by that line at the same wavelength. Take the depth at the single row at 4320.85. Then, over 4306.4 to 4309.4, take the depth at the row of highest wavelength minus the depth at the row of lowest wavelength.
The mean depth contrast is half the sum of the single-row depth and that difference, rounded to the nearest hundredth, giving -0.19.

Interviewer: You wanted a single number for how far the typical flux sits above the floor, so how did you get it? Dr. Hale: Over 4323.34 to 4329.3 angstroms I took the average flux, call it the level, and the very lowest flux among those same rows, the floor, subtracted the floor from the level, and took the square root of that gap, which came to 1.75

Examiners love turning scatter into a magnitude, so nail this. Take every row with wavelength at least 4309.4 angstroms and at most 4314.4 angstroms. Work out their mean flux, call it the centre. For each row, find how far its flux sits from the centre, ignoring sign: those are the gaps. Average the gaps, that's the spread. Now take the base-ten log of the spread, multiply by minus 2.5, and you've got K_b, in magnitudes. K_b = -0.86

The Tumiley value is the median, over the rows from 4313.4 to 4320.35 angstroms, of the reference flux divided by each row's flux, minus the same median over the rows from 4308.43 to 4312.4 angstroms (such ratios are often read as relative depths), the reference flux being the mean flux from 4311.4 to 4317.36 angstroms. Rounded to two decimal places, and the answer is -0.06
